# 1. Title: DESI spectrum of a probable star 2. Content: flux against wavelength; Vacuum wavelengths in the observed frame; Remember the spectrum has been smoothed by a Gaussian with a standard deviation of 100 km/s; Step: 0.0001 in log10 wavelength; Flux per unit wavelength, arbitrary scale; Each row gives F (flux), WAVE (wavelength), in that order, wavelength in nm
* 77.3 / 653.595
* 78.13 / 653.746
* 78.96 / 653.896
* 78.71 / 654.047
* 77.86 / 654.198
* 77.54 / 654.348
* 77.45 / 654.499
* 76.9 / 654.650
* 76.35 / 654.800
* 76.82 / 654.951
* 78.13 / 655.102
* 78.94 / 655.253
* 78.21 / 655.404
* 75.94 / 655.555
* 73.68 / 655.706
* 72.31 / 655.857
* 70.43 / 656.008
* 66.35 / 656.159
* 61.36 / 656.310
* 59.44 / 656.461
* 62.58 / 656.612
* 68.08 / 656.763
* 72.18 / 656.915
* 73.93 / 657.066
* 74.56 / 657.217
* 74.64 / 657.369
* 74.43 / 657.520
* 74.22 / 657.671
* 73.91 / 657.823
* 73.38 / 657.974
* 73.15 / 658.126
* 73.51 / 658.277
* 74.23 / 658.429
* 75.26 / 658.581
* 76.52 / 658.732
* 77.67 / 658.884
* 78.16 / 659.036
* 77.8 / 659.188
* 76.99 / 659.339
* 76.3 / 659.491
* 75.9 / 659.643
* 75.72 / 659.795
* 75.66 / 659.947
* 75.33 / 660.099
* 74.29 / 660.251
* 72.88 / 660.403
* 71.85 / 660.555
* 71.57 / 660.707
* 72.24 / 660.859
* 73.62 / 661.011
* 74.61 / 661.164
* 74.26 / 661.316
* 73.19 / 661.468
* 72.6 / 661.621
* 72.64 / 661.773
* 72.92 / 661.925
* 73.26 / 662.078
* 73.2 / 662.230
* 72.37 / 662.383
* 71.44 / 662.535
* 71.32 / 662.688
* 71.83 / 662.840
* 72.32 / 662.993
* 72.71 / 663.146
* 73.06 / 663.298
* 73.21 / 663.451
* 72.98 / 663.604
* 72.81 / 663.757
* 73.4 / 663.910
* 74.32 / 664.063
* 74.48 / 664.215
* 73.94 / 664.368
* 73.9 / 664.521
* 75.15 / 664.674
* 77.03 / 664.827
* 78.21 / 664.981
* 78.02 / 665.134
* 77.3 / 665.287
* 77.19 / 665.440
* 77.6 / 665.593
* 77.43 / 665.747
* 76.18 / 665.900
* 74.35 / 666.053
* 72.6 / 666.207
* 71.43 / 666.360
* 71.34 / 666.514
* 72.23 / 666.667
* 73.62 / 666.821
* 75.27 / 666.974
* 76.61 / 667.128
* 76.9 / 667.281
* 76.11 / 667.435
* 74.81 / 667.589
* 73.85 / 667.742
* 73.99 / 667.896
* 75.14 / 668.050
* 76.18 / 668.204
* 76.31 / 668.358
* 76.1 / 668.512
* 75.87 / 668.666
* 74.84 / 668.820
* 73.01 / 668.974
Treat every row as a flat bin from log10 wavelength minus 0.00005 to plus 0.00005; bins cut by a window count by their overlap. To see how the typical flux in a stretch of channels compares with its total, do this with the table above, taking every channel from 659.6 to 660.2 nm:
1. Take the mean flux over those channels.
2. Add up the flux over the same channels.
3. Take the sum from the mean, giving -227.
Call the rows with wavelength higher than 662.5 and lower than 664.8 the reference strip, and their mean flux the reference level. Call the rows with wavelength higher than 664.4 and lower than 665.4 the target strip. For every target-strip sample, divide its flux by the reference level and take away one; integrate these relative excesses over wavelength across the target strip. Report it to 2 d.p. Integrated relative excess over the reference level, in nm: 0.04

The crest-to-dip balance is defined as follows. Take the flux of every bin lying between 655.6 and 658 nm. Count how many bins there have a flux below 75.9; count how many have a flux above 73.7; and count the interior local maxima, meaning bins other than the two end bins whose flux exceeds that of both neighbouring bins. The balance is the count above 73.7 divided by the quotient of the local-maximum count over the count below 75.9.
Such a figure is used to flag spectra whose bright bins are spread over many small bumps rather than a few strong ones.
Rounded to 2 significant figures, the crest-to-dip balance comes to 96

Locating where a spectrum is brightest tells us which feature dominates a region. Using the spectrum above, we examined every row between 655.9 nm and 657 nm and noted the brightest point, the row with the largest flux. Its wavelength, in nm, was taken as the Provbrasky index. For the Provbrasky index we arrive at 656.915 nm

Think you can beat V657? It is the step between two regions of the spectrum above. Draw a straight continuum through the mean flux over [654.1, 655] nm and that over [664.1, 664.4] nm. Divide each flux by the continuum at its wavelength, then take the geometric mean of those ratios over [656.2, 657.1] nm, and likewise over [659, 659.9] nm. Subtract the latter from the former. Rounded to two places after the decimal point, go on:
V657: -0.15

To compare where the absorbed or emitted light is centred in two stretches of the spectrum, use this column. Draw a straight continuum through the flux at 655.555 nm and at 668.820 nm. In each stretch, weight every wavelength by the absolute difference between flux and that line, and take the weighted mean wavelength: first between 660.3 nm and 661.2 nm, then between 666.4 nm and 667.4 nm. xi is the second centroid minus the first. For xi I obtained 6.10 nm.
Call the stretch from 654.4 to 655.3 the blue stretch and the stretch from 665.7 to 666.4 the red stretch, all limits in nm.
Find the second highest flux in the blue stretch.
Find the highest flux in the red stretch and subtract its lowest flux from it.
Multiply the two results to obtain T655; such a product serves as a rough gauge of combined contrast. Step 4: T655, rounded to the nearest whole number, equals 469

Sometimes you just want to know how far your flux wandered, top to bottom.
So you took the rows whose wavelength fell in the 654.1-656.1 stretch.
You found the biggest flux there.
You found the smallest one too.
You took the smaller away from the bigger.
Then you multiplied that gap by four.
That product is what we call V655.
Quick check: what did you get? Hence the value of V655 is 34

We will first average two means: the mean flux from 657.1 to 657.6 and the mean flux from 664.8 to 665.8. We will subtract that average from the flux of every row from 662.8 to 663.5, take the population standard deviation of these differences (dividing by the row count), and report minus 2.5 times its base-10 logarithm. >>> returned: 0.7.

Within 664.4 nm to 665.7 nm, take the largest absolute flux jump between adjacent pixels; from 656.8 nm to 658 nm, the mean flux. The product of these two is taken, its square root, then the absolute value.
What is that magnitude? 11.8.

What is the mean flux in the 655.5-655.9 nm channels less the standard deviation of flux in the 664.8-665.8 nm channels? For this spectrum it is 73.6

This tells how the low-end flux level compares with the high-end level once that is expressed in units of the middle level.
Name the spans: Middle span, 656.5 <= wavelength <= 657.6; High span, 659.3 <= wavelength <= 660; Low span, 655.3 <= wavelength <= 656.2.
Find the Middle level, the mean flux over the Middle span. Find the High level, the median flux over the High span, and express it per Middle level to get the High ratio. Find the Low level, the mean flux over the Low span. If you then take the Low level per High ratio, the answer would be 68.6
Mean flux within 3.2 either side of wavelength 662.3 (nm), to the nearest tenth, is 74.1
